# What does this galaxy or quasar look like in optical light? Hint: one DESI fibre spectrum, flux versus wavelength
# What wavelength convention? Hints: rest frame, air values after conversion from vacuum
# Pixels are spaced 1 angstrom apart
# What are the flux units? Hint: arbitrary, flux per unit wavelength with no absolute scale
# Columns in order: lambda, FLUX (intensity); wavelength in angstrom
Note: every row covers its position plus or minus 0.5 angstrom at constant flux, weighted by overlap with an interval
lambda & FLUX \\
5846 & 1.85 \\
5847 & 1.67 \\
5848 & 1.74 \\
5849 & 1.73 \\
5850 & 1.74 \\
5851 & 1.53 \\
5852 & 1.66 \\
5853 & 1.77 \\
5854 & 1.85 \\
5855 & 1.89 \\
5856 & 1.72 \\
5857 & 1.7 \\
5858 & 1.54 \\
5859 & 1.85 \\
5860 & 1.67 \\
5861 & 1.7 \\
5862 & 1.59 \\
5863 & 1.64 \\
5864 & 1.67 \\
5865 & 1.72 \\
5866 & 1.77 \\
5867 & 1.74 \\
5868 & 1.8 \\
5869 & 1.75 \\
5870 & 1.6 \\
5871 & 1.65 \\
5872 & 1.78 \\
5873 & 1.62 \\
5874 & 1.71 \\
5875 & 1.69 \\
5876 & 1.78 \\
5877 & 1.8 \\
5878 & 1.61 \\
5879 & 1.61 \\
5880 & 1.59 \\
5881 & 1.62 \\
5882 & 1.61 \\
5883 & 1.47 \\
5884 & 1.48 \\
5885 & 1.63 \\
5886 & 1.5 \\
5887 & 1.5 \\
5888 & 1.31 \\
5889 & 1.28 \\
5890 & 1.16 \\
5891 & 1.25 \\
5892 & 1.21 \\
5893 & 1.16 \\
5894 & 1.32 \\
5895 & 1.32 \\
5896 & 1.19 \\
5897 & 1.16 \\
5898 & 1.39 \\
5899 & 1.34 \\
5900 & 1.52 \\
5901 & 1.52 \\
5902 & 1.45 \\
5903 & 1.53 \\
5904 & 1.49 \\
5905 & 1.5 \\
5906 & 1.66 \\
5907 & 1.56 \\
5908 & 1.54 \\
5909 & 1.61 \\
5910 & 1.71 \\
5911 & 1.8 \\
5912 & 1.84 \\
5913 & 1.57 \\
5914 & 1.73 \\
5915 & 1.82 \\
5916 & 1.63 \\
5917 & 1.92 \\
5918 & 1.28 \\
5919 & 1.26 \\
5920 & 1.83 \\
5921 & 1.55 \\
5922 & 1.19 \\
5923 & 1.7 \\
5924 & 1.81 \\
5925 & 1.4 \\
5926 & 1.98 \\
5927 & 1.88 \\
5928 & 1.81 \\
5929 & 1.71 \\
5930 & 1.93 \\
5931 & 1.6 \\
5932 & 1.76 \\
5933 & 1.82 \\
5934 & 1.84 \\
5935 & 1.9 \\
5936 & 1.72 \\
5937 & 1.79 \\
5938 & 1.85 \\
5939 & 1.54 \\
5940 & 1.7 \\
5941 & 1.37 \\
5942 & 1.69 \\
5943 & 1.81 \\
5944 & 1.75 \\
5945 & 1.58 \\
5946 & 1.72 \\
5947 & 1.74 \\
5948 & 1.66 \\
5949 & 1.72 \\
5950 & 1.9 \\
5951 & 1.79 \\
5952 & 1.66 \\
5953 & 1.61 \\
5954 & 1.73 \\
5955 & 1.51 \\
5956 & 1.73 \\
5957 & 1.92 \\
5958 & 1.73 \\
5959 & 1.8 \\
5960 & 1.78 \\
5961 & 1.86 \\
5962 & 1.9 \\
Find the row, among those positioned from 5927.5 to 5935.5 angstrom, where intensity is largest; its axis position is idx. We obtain 5930 angstrom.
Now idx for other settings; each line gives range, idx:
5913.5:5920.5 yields 5917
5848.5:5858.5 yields 5855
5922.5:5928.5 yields 5926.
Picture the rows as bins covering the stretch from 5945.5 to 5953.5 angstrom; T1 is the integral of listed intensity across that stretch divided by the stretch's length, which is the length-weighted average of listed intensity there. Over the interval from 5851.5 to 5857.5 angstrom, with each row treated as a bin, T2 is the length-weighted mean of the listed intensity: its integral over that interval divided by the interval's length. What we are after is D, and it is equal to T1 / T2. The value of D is 0.98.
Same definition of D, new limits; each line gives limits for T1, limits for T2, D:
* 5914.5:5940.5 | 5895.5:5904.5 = 1.22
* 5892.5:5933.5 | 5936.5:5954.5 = 0.93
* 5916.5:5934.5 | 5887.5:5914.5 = 1.16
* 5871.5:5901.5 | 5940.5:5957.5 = 0.87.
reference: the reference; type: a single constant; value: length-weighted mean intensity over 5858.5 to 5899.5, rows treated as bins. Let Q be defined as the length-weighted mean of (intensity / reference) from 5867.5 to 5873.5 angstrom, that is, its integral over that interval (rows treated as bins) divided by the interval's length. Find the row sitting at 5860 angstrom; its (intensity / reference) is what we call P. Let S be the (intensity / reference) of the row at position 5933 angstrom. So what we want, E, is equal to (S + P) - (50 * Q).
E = -52.8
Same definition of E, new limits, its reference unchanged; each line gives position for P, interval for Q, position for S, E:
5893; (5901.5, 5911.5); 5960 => -49.5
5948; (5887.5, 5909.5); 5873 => -42.8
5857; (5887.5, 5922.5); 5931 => -45.7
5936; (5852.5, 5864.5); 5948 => -53.4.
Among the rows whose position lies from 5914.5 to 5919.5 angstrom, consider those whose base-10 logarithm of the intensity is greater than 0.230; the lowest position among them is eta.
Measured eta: 5915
